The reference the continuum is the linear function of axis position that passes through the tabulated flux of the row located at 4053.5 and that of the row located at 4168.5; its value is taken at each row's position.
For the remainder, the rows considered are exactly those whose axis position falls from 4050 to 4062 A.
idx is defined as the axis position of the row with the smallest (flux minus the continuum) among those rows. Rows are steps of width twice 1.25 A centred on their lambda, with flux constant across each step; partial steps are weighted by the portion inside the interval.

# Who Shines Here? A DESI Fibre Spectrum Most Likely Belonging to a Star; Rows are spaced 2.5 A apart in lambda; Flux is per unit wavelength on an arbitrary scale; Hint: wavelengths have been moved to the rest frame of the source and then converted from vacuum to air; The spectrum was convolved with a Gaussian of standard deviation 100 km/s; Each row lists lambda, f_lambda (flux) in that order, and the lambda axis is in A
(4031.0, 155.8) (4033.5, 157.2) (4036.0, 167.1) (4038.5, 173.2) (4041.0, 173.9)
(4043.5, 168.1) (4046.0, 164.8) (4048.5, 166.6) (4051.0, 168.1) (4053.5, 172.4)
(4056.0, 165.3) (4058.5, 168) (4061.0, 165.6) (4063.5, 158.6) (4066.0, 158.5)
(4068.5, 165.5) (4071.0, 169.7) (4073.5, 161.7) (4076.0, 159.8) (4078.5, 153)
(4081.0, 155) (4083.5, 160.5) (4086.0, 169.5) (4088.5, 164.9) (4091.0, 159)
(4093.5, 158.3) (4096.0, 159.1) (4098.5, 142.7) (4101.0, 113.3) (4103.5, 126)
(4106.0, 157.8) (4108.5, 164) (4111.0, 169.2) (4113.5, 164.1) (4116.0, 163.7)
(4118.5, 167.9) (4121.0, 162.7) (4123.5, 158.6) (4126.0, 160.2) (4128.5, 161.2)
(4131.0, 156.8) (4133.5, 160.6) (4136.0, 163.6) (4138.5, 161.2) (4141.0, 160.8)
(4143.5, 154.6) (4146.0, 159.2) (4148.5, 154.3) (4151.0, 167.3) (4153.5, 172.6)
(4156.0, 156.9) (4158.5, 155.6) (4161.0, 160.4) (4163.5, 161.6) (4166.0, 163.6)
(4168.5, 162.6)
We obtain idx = 4056.0 A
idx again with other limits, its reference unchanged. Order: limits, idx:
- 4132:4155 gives 4143.5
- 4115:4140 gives 4131.0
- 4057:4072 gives 4063.5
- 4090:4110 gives 4101.0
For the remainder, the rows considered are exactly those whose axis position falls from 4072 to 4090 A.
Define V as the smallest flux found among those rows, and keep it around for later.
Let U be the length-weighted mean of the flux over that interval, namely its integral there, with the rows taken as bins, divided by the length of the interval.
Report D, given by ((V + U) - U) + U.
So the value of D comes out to 314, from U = 161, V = 153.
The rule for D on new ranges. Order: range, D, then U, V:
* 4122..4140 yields 317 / 160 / 156.8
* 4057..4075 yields 322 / 164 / 158.5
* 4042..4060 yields 332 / 168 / 164.8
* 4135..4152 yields 314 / 160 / 154.3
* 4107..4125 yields 323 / 164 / 158.6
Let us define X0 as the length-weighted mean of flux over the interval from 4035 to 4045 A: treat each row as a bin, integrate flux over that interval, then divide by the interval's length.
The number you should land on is 171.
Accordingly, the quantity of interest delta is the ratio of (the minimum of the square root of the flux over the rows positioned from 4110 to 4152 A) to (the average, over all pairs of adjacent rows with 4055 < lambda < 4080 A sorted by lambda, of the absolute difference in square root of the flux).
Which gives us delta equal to 71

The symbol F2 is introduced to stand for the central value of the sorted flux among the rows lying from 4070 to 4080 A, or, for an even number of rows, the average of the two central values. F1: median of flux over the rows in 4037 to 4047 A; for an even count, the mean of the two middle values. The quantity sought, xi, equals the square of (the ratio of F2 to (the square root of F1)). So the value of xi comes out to 151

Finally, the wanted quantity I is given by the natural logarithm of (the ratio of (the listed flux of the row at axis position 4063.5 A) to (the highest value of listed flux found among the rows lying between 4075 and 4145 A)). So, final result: -0.066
